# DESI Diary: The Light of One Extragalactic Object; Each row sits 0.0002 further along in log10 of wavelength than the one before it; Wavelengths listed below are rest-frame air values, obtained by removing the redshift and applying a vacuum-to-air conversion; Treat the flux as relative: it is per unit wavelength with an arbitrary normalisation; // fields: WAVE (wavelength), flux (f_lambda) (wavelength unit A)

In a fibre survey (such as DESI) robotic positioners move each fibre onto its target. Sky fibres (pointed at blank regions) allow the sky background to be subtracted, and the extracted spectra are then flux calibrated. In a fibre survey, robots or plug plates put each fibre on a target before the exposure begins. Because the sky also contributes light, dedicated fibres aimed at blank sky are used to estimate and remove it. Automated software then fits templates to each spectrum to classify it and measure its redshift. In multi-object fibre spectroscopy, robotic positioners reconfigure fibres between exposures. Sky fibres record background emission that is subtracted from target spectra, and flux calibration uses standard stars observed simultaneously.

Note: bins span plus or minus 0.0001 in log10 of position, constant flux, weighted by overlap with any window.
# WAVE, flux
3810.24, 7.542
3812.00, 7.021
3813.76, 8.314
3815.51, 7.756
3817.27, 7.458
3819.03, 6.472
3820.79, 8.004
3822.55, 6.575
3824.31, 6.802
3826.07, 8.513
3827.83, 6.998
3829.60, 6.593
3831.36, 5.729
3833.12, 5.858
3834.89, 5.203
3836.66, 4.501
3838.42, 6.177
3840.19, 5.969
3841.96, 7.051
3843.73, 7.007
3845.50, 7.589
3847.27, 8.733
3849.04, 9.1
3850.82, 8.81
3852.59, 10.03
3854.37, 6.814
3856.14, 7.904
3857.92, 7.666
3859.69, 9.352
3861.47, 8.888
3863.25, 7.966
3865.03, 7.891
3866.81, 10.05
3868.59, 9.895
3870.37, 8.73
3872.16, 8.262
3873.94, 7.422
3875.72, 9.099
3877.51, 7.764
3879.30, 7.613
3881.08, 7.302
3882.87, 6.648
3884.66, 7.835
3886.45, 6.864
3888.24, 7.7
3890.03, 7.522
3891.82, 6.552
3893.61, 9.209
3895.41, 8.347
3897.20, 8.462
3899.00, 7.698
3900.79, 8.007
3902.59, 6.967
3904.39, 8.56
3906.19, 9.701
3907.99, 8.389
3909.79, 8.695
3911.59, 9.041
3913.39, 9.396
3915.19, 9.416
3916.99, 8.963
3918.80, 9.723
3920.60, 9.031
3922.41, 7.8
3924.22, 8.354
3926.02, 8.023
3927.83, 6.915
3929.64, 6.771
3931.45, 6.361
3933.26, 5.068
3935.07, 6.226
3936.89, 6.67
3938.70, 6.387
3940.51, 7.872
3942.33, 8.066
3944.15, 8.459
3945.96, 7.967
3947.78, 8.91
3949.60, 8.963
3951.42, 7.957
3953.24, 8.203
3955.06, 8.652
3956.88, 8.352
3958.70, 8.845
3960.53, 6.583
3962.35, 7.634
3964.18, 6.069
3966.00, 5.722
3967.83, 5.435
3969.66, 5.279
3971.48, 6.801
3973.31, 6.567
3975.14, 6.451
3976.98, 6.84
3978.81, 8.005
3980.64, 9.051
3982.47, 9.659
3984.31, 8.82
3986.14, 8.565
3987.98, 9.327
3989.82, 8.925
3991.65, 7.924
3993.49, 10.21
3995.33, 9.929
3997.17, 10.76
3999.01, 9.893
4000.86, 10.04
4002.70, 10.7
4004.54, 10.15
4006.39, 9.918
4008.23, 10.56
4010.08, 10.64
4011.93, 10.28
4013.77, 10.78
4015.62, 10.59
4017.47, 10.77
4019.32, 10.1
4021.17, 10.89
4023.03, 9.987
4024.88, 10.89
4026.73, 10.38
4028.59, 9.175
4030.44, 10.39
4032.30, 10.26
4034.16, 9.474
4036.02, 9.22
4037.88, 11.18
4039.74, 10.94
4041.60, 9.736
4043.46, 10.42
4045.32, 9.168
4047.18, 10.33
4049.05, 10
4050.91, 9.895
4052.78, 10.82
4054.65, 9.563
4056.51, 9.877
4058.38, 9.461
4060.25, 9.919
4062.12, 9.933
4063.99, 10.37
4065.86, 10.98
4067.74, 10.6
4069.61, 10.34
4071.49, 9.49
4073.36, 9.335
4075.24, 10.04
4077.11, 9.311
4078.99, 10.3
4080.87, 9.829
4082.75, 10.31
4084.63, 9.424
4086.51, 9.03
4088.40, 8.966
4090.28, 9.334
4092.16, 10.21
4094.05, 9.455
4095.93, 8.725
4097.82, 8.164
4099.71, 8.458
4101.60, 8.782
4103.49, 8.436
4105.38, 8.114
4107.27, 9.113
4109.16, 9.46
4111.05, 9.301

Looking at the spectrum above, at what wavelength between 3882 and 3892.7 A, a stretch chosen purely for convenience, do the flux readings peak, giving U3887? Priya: 3884.66 A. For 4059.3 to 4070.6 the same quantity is 4065.86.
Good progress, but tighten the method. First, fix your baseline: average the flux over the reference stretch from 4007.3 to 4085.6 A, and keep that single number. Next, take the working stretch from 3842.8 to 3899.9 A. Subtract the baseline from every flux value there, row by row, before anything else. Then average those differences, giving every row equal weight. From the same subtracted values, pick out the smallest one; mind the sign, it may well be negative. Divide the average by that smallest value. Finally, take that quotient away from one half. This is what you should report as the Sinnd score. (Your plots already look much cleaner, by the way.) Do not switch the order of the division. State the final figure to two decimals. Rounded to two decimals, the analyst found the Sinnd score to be -0.06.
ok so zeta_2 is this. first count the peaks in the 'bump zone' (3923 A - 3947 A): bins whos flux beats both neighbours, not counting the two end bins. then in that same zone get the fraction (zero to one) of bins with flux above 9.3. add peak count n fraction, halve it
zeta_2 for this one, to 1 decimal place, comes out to 1.0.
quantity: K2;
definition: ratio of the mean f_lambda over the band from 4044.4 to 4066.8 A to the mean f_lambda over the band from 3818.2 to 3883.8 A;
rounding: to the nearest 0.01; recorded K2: 1.32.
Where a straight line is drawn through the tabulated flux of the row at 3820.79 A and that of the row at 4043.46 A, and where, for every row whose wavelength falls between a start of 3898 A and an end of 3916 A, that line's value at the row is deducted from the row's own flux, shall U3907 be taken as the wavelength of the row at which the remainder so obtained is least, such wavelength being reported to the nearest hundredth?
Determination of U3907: 3902.59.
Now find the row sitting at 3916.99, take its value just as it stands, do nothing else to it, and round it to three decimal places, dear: 8.963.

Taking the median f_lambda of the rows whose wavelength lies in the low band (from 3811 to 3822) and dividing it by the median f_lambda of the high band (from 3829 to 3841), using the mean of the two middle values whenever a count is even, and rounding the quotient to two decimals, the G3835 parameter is 1.30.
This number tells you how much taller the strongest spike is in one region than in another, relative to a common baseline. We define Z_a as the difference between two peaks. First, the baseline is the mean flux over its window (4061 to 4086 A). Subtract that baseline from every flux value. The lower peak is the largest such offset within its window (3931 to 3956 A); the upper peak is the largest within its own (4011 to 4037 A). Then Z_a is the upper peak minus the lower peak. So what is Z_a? 1.9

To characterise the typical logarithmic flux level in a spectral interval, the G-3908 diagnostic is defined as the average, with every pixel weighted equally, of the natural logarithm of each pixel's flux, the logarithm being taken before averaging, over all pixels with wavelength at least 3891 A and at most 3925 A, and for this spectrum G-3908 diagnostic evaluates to 2.14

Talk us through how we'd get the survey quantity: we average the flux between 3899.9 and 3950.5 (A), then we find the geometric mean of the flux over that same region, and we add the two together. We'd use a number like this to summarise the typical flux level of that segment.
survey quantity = 16.0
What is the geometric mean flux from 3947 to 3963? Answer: 8.2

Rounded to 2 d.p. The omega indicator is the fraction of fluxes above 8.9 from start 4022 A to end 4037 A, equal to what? 1.00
